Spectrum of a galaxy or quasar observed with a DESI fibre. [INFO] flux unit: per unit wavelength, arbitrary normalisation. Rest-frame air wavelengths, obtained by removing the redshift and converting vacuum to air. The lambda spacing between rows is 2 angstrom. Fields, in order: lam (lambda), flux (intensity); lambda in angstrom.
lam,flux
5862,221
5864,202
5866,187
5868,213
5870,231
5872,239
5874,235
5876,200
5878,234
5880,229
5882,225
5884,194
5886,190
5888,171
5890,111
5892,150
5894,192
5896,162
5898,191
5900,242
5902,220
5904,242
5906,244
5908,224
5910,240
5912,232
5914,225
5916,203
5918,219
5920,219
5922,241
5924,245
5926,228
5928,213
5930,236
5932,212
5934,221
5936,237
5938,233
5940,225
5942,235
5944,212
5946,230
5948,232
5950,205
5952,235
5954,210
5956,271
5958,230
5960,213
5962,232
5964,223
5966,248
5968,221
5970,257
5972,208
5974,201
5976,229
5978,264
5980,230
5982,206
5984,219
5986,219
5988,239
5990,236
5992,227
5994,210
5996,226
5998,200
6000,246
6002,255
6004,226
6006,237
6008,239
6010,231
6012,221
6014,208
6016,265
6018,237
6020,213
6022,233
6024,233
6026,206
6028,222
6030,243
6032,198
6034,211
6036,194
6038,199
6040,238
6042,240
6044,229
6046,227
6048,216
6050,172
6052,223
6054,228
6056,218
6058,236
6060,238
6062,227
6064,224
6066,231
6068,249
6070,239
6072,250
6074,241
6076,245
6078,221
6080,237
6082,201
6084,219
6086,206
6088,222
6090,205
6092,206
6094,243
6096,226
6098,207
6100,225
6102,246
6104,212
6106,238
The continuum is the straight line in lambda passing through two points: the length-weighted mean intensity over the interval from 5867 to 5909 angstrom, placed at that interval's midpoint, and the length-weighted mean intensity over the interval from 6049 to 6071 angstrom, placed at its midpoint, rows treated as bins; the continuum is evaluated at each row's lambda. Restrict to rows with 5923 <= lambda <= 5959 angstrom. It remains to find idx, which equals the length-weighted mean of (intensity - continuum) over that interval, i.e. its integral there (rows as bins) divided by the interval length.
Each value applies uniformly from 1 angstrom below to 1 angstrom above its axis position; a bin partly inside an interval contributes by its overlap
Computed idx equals 16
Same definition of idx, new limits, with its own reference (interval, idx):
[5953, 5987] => 12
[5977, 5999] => 7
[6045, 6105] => -3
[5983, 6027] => 9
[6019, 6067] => -3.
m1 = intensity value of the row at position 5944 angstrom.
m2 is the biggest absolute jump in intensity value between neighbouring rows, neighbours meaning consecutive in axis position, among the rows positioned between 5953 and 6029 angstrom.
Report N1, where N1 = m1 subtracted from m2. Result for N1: -151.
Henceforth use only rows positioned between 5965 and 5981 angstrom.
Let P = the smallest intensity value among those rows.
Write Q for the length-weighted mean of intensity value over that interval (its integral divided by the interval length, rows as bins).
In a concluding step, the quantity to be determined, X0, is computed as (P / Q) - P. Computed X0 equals -200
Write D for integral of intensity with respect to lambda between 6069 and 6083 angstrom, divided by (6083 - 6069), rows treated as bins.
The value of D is 233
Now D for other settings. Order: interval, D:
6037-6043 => 226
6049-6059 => 215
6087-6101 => 219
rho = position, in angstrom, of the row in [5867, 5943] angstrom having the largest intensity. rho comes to 5924 angstrom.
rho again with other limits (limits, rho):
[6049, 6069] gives 6068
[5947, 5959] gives 5956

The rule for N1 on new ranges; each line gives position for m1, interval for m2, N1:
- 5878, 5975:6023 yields -177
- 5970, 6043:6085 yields -206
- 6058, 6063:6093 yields -200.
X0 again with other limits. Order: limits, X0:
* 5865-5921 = -110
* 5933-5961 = -204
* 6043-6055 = -171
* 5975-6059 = -171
